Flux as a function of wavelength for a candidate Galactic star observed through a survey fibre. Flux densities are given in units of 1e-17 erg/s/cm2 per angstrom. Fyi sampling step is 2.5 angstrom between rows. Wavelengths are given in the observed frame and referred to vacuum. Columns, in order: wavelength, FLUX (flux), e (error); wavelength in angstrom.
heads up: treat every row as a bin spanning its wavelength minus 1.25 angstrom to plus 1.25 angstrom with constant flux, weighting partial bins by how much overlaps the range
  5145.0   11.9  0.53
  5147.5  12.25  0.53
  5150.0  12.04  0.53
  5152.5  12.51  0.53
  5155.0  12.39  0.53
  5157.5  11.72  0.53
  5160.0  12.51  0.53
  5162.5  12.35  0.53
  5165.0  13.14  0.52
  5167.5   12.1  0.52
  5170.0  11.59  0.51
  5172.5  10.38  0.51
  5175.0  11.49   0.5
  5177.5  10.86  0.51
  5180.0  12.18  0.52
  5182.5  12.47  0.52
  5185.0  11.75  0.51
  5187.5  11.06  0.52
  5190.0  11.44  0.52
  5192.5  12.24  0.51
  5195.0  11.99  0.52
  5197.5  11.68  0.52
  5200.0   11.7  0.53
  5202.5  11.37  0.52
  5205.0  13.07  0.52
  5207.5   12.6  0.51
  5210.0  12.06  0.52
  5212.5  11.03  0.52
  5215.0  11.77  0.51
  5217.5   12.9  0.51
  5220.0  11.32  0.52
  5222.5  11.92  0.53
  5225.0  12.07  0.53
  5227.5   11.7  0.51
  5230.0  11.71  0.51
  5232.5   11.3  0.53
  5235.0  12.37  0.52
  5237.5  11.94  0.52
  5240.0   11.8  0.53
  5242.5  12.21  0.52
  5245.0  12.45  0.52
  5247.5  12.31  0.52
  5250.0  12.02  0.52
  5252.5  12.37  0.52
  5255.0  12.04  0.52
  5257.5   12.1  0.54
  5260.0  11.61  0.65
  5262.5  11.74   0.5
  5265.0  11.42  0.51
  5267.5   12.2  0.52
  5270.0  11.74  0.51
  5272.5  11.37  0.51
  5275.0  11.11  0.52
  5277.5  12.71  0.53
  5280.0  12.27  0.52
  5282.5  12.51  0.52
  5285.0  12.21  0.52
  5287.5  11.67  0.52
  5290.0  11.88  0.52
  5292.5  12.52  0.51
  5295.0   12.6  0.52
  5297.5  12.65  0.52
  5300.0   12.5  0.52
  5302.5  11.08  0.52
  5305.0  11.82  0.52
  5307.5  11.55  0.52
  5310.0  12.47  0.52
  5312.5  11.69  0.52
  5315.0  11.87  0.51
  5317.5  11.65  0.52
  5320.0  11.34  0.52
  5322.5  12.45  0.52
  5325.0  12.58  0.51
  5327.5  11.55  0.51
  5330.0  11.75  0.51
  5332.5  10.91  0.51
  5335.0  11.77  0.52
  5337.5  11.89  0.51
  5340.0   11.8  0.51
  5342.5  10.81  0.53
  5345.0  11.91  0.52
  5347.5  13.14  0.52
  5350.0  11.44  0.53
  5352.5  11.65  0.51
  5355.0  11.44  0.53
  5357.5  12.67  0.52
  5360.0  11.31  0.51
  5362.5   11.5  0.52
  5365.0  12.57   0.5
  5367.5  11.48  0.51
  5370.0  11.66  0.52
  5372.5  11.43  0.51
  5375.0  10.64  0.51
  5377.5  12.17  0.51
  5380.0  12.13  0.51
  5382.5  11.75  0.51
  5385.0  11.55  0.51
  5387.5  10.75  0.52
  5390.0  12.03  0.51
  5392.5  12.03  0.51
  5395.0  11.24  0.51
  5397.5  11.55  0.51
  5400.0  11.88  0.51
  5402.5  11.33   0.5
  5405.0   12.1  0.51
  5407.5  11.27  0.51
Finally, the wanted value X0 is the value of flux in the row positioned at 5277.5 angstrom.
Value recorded 12.71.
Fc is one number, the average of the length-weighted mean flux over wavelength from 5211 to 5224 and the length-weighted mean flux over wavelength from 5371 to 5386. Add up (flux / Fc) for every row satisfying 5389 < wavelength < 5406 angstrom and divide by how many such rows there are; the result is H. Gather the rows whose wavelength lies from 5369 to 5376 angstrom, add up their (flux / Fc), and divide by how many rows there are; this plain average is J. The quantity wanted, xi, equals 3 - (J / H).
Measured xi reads 2.04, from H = 1.00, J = 0.96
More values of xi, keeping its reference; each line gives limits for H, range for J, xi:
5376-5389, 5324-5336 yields 2.00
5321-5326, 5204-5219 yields 2.02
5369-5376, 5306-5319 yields 1.95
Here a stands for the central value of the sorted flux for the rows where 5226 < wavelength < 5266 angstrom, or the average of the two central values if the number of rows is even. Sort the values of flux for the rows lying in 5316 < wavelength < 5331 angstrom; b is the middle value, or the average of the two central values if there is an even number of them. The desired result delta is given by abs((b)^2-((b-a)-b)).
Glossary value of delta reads 149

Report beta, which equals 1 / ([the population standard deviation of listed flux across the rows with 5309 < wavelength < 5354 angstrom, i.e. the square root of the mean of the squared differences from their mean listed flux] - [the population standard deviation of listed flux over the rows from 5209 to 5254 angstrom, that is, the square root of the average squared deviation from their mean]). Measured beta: 9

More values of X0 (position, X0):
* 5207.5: 12.6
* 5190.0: 11.44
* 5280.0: 12.27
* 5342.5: 10.81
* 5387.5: 10.75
